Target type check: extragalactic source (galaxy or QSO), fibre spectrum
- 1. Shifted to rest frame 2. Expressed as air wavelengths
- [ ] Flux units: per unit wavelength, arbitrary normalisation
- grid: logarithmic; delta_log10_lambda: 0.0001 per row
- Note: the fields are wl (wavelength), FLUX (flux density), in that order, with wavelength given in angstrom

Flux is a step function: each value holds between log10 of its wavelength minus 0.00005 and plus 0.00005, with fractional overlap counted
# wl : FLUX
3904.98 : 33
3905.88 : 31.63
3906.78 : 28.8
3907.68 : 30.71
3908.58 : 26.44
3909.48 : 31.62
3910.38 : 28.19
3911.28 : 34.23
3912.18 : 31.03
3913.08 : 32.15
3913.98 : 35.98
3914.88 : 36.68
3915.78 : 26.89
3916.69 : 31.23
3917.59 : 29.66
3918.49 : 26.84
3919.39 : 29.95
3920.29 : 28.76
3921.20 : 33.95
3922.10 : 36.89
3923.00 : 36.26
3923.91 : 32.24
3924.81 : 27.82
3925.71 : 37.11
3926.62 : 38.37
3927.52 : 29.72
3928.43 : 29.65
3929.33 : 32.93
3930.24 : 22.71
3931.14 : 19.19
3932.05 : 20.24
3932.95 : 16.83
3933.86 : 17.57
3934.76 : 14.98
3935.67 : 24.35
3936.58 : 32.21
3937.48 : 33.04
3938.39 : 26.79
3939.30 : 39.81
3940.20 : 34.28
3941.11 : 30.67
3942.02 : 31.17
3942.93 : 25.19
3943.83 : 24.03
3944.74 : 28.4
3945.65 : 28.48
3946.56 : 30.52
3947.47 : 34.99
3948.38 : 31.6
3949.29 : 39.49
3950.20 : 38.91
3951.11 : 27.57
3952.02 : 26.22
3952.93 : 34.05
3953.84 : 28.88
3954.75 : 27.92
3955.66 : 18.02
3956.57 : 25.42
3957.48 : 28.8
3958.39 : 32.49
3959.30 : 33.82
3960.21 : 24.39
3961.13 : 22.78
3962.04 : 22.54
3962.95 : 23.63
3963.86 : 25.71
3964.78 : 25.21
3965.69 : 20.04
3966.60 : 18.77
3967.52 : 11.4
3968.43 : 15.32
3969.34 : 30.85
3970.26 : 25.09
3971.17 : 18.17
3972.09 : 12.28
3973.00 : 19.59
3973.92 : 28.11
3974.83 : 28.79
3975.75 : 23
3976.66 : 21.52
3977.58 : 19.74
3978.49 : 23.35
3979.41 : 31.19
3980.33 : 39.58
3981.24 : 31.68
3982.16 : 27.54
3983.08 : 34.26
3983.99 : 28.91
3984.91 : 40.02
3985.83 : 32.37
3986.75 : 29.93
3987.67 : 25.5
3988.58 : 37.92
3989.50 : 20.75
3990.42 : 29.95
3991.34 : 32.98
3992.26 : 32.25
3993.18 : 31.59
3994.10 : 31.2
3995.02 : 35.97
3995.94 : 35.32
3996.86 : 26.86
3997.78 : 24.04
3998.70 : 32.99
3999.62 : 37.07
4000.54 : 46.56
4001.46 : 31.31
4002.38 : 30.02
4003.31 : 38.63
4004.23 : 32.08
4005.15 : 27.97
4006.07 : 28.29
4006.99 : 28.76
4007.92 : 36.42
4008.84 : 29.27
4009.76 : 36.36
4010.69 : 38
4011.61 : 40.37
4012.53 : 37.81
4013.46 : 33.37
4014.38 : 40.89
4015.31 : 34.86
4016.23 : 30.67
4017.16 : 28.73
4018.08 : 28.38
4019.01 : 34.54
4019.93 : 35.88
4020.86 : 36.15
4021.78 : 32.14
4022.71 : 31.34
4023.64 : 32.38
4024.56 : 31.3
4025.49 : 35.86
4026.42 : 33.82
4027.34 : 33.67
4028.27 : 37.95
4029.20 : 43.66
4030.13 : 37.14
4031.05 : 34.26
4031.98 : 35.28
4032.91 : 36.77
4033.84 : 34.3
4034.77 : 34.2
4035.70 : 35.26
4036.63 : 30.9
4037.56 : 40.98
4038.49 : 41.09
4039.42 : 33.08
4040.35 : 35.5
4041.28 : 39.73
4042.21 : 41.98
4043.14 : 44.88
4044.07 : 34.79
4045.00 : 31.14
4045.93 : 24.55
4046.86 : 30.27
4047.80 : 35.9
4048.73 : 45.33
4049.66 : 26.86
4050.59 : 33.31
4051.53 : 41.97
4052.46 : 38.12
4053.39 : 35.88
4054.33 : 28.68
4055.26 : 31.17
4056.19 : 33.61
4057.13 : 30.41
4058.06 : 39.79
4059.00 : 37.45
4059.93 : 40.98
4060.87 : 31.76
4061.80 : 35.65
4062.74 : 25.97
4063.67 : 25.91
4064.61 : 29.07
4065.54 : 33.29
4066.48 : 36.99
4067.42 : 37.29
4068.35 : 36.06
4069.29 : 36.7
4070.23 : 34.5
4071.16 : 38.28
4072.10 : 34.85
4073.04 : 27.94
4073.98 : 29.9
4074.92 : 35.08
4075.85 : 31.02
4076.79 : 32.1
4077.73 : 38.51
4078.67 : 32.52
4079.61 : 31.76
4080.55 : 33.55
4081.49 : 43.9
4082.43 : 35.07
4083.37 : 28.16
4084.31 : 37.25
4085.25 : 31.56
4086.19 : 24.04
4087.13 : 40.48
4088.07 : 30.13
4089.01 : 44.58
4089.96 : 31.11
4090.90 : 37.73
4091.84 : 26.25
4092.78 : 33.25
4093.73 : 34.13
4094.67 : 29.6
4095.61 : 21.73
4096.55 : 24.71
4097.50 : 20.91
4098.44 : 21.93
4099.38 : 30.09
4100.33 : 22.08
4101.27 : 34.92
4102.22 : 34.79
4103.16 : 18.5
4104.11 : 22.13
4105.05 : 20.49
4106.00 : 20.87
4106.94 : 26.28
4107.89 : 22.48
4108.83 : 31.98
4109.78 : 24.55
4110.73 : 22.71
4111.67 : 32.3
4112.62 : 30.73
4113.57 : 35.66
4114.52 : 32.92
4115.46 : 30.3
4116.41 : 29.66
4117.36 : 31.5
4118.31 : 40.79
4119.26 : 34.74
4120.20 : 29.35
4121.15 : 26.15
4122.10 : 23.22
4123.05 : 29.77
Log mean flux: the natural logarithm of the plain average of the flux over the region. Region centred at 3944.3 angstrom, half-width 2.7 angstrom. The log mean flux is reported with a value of 3.33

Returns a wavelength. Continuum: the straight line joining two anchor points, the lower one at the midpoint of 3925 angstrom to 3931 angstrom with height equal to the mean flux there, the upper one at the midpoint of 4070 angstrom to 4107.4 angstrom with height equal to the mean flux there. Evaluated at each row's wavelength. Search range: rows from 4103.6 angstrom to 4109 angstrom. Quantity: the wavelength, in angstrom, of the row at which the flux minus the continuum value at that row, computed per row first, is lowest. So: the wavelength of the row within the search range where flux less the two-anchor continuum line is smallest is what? 4105.05 angstrom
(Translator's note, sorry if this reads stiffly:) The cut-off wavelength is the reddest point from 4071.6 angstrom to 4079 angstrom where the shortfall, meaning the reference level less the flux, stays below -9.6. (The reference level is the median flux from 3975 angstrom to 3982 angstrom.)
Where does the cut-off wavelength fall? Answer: 4077.73 angstrom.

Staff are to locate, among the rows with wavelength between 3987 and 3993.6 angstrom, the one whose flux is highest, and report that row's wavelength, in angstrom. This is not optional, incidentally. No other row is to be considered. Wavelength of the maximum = 3988.58 angstrom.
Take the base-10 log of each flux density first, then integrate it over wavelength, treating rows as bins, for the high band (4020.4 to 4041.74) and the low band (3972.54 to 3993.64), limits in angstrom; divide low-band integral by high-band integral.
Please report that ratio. 0.929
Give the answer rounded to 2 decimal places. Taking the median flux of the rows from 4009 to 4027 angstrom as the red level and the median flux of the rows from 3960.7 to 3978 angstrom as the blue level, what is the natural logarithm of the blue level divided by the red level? -0.43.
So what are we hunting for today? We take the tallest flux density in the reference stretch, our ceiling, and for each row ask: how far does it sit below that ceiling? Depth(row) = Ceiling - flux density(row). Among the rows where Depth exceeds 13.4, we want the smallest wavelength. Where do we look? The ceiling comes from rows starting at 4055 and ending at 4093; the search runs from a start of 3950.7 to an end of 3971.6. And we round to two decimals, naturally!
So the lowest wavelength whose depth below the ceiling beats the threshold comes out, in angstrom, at 3951.11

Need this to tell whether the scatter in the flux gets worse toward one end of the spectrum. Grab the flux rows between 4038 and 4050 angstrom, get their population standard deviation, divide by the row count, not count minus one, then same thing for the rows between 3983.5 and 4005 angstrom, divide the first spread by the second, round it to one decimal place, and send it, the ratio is 1.2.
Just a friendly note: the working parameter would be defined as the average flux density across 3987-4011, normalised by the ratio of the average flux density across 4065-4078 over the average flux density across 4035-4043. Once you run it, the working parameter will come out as 35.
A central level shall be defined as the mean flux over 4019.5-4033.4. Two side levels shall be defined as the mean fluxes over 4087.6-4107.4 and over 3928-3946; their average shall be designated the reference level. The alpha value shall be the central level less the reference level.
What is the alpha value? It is 8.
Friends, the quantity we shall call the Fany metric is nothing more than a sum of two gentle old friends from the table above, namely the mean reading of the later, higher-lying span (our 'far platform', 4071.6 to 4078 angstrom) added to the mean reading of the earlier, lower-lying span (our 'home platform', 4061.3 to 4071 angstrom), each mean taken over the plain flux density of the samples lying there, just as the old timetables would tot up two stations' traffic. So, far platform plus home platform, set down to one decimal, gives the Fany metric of 65.9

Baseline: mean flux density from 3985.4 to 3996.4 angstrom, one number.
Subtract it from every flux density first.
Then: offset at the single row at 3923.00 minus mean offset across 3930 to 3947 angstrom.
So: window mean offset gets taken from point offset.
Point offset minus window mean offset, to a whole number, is 10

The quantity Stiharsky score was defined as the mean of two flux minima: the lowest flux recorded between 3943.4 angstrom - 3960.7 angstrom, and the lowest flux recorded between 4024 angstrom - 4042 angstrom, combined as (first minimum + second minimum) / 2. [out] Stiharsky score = 24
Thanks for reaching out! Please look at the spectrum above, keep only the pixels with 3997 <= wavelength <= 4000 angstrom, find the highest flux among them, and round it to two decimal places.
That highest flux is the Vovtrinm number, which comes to 37.07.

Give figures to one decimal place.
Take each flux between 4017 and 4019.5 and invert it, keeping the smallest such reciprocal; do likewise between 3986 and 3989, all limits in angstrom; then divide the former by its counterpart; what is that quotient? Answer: 1.1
